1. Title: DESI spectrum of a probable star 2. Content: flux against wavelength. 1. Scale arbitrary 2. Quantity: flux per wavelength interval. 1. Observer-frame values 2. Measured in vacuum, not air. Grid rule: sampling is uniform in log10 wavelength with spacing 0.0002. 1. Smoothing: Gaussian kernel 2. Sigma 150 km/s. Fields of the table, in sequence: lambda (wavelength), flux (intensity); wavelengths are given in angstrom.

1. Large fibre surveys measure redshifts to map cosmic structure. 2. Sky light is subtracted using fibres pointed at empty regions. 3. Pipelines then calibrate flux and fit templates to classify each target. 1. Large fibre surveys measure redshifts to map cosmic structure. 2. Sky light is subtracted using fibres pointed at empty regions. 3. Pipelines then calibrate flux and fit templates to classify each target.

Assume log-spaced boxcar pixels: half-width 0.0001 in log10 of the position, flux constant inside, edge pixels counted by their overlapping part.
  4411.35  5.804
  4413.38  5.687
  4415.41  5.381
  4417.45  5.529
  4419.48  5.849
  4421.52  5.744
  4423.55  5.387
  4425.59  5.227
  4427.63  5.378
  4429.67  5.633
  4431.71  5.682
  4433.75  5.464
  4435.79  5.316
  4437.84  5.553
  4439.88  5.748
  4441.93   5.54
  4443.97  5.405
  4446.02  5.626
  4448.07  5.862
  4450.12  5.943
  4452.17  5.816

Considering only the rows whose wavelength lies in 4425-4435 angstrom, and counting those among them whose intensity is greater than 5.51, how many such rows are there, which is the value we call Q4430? 2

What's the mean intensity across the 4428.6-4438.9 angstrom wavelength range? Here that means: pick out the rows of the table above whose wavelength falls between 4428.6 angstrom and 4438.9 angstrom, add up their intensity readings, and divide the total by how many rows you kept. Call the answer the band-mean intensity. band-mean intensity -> 5.53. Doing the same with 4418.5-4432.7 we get 5.56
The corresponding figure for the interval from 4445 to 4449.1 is 5.74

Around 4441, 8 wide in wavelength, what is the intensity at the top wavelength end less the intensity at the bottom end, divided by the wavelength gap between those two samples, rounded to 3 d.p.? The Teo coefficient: -0.024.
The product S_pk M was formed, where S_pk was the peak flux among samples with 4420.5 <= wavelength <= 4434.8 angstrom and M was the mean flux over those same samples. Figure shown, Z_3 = 31.6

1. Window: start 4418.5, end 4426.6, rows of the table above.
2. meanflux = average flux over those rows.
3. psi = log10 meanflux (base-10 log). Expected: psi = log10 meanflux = 0.744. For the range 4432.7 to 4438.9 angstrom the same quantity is 0.736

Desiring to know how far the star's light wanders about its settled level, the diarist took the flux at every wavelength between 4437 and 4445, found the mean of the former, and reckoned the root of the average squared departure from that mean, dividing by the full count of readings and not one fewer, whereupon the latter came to 0.12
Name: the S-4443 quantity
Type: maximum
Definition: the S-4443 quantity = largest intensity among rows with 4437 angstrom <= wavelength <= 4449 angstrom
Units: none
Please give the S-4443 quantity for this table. 5.862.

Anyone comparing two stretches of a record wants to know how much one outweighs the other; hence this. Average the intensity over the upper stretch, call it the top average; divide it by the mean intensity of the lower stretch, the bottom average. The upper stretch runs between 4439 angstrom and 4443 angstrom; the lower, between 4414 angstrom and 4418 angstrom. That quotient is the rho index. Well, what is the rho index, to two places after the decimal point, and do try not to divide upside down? 1.03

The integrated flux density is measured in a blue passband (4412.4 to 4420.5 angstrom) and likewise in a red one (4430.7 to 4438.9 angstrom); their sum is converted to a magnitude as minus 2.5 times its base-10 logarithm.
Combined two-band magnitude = -4.89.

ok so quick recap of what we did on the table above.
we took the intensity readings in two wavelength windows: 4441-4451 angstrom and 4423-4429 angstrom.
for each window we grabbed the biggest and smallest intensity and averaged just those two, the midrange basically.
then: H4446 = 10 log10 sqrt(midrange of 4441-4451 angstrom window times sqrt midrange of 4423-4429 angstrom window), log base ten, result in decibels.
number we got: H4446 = 5.582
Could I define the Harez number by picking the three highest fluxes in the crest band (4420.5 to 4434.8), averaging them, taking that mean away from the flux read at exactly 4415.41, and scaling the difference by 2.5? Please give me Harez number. -0.8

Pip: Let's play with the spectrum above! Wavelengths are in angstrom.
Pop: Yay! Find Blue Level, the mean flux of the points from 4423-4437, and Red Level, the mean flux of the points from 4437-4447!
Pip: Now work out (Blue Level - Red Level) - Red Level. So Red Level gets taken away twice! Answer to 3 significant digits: -5.71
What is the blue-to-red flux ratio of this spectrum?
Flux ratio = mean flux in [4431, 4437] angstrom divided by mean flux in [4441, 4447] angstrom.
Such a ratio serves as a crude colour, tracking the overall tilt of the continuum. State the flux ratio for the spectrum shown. 0.99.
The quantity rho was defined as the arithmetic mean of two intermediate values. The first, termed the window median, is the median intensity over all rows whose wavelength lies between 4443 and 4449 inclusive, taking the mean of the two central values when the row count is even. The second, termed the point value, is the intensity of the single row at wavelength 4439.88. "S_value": 5.69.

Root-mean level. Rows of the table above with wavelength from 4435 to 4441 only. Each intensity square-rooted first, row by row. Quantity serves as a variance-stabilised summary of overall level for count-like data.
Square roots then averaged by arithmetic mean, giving 2.35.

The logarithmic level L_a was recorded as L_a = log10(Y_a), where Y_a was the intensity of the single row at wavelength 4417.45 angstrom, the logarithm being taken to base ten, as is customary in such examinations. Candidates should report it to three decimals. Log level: 0.743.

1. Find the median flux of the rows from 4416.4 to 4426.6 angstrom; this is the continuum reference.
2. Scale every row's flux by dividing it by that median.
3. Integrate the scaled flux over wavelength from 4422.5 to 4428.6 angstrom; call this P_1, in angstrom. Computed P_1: 5.89 angstrom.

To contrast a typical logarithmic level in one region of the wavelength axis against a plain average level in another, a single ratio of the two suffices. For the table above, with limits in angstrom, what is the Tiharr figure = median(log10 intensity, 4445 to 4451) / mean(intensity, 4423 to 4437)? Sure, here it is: 0.141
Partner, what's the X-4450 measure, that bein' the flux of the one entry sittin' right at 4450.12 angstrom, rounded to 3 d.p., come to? 5.943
